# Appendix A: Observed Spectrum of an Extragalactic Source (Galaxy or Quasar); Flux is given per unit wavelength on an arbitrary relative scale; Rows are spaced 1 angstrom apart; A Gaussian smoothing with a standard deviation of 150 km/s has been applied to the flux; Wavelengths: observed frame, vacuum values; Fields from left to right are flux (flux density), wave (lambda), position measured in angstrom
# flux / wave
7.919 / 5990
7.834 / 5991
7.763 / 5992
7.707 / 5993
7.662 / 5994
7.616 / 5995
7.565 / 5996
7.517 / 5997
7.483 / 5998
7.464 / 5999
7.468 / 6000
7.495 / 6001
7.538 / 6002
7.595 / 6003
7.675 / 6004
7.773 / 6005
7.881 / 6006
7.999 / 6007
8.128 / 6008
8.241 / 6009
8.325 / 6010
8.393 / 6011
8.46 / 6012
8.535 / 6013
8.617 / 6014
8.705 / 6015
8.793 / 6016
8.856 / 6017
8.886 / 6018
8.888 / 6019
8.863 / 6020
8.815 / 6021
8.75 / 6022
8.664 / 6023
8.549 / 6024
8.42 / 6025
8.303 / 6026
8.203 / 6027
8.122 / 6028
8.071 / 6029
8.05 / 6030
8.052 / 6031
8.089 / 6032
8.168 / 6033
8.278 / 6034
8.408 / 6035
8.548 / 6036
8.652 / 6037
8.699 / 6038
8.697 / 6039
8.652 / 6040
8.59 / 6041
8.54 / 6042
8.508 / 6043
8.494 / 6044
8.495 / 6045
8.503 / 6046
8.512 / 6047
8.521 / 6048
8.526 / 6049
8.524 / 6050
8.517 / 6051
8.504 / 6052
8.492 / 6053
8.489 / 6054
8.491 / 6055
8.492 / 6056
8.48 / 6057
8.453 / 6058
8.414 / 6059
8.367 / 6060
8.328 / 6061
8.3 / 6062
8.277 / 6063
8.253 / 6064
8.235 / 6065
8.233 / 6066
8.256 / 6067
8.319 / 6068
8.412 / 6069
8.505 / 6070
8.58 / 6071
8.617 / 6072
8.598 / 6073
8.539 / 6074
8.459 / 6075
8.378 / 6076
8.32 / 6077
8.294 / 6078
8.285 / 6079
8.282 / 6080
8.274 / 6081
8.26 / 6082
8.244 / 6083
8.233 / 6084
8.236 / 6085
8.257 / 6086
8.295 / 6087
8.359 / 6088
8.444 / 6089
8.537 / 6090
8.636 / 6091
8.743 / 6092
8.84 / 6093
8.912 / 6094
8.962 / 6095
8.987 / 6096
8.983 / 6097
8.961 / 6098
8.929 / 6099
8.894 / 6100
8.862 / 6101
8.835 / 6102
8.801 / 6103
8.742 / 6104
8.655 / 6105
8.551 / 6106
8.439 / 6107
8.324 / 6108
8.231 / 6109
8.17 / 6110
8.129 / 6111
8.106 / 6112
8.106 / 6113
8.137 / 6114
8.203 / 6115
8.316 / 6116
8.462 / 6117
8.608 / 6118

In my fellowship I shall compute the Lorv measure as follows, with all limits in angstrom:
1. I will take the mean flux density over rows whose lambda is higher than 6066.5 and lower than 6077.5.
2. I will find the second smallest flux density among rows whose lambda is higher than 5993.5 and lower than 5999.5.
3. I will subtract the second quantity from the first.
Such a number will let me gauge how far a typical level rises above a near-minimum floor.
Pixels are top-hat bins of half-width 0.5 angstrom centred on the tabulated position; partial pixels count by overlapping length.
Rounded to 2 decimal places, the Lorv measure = 0.97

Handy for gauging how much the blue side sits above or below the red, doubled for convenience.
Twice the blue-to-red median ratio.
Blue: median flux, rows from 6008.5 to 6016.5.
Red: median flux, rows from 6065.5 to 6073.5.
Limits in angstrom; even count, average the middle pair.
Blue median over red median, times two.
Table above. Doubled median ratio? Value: 2.01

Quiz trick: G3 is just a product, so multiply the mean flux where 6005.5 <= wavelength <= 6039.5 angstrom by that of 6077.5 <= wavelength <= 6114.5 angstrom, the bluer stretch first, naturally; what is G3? 71.9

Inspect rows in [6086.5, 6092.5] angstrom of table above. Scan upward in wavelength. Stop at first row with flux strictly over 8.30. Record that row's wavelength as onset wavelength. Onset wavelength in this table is 6088 angstrom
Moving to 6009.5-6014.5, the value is 6010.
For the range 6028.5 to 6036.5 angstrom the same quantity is 6035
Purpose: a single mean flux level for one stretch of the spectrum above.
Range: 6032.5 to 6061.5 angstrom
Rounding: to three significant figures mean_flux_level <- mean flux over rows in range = 8.49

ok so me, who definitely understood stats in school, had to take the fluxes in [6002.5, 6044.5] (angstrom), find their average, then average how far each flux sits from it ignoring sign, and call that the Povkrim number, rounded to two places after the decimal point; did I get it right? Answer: 0.28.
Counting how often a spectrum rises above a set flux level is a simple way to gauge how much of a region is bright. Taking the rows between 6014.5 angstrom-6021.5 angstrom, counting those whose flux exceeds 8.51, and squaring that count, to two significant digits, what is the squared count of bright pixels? 49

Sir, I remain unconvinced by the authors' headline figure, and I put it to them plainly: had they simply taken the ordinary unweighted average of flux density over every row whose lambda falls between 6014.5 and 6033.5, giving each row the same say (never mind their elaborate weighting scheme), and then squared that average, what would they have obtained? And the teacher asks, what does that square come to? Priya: 72.0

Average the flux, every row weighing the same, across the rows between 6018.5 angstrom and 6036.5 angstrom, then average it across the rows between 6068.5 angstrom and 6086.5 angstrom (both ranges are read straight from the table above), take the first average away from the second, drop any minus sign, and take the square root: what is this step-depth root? 0.16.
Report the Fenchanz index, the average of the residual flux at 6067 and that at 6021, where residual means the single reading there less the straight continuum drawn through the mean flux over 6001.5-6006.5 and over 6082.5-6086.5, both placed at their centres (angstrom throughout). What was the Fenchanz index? 0.57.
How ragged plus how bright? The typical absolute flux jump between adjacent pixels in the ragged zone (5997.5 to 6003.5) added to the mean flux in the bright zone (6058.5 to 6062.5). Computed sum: 8.4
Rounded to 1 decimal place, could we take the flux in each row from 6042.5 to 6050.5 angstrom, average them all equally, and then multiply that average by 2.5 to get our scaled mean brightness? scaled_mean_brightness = 21.3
